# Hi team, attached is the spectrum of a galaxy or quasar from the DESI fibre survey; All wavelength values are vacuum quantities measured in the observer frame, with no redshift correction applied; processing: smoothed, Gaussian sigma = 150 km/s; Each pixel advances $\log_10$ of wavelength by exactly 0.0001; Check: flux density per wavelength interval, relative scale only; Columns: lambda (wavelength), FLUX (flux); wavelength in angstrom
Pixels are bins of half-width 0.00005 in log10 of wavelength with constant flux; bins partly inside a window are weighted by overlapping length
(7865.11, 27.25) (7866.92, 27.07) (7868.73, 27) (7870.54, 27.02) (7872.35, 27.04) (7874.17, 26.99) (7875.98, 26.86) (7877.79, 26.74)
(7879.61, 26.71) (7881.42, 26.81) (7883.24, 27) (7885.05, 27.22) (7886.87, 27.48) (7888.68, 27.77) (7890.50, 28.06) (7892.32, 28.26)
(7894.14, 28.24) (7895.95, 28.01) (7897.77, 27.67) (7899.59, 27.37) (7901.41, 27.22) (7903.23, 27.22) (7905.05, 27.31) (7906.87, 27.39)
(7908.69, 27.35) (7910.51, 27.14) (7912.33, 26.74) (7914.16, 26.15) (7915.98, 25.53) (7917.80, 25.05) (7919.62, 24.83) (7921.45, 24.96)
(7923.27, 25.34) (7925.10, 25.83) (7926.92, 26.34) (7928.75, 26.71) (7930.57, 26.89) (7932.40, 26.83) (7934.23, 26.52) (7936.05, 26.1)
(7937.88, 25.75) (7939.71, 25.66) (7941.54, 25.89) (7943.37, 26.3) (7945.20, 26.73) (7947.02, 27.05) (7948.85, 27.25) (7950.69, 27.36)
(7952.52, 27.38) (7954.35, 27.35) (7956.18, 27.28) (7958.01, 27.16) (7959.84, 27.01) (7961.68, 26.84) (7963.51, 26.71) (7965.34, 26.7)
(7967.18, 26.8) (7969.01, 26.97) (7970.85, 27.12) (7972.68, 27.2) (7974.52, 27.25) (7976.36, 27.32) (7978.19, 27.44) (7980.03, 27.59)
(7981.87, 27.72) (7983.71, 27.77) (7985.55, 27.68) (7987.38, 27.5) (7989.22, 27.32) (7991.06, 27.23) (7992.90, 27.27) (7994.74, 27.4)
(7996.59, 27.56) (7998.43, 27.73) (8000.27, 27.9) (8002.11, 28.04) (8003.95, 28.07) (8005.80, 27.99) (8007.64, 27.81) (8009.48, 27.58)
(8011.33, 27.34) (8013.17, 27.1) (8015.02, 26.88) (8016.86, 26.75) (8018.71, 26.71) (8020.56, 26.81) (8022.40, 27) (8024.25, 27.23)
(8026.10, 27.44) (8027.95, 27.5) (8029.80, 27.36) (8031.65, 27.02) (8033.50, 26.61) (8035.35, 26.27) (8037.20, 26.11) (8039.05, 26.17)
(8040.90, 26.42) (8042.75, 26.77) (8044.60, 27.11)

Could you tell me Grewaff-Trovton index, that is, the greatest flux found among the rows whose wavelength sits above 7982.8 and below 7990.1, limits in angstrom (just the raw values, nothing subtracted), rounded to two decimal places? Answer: 27.77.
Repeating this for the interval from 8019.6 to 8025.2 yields 27.23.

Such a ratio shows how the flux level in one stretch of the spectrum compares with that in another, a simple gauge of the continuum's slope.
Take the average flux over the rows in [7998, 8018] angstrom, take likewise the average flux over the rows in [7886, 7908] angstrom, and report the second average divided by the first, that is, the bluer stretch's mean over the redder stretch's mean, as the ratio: 1.00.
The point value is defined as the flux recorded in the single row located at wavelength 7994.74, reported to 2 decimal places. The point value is 27.40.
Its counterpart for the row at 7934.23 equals 26.52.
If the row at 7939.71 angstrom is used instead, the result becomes 25.66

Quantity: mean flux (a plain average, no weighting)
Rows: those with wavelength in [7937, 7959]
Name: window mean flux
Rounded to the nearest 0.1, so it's 26.8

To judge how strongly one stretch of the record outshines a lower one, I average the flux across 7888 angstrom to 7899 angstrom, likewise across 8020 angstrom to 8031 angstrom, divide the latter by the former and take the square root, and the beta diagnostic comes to 0.99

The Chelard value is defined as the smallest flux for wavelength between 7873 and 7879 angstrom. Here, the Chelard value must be 26.74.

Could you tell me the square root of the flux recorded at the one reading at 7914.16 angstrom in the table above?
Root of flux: 5.11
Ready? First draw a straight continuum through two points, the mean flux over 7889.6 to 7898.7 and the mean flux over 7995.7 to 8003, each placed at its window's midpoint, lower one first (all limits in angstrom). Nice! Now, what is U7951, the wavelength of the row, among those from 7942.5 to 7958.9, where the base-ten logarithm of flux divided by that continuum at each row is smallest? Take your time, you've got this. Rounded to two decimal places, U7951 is 7943.37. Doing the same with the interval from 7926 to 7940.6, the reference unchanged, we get 7939.71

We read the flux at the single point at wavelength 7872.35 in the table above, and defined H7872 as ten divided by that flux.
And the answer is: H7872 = 0.370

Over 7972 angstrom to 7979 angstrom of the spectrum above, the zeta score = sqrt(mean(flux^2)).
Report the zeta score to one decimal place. 27.3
